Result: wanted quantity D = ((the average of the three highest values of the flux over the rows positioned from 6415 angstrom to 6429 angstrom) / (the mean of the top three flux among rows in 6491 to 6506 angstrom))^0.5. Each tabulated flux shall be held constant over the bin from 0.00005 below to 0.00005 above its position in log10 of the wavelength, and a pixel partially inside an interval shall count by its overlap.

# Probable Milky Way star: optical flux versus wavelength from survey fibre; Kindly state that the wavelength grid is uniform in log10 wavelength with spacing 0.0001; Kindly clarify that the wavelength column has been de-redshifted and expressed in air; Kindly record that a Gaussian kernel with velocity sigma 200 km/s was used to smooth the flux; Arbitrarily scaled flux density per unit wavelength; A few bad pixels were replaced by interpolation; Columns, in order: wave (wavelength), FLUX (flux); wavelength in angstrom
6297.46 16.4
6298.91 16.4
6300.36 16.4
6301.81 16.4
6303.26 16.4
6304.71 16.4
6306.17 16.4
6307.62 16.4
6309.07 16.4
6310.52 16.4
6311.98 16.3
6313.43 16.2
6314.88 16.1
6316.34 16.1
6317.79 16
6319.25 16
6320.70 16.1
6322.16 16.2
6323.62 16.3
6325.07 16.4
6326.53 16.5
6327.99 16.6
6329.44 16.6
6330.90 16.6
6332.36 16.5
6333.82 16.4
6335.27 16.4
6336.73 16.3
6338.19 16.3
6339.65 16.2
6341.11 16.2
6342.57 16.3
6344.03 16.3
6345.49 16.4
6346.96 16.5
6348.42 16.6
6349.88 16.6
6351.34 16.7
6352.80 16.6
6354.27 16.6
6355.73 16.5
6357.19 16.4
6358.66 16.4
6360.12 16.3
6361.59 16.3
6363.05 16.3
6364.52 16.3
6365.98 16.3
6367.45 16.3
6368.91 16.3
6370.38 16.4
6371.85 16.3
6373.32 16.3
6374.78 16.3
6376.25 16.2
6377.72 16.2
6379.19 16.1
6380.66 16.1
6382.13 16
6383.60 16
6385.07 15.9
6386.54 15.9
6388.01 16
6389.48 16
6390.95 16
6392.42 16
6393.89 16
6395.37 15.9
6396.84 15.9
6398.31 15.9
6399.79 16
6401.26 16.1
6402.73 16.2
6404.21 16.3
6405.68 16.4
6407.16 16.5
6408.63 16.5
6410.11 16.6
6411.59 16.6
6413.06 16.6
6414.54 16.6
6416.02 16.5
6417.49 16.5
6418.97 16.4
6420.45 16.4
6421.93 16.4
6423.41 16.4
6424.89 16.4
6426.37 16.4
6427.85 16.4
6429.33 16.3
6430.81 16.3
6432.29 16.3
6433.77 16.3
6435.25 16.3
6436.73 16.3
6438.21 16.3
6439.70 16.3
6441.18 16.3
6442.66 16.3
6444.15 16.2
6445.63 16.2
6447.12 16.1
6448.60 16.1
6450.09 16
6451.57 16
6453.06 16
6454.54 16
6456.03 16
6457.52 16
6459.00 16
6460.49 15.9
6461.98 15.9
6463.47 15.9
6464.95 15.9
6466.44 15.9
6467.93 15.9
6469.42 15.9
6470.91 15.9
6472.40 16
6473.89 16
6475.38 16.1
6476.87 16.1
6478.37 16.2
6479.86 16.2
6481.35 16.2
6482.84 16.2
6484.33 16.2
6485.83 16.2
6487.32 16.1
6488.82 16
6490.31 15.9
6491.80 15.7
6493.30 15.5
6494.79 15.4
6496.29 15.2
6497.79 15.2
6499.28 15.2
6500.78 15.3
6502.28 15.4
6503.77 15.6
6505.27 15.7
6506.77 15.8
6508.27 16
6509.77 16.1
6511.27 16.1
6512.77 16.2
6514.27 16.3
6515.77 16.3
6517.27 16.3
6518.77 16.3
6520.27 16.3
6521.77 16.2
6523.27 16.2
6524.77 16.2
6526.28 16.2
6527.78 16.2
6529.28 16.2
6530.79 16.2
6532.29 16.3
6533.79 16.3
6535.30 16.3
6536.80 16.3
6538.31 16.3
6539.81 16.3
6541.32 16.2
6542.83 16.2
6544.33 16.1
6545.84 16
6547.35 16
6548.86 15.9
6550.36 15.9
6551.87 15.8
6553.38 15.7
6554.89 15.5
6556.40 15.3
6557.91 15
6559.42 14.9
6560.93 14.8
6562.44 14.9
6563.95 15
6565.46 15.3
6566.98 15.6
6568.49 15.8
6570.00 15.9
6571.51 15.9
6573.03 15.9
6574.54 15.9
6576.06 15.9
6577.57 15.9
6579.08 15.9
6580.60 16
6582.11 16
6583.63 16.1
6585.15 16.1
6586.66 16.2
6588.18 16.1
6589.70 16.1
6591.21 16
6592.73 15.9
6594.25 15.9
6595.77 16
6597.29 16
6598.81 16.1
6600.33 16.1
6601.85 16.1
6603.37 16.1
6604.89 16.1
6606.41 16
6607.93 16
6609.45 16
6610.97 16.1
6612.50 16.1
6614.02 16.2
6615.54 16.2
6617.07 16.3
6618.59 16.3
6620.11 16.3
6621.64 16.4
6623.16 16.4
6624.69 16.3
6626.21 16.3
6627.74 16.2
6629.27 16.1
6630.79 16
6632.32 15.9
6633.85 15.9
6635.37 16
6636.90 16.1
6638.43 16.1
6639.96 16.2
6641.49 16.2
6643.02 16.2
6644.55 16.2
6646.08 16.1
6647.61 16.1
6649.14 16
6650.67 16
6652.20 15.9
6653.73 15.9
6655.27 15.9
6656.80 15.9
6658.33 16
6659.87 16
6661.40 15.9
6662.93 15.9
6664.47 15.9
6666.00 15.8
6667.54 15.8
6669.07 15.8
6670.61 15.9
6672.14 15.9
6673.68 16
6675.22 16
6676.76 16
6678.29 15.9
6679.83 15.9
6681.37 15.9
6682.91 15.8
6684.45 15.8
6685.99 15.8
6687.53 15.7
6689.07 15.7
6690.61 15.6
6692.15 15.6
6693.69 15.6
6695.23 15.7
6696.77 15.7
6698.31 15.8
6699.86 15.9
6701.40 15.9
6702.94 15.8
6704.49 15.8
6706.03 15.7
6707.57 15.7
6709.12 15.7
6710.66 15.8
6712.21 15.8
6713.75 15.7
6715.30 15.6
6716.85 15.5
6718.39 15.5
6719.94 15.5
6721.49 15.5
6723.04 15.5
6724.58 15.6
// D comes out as 1.03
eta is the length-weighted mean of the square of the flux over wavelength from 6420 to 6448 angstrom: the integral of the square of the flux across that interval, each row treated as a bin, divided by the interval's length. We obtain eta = 266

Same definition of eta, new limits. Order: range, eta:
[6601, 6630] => 262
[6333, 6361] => 270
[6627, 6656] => 258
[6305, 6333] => 266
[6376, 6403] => 257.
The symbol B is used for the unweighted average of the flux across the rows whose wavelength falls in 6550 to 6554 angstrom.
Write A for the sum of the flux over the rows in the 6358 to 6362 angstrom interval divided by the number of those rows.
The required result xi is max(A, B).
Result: 16.3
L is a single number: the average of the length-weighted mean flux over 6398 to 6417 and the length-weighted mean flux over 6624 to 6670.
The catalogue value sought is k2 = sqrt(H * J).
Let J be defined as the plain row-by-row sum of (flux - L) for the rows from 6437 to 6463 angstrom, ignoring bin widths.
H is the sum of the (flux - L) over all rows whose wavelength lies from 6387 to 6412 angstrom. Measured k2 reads 1.0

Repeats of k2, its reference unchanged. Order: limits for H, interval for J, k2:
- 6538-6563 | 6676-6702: 7.8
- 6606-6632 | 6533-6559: 1.0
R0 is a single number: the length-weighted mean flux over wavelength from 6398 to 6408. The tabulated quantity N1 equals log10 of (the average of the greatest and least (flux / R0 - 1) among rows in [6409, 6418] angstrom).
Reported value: -1.7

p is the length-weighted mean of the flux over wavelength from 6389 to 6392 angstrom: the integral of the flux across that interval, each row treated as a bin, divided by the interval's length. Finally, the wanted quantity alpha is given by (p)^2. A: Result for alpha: 257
